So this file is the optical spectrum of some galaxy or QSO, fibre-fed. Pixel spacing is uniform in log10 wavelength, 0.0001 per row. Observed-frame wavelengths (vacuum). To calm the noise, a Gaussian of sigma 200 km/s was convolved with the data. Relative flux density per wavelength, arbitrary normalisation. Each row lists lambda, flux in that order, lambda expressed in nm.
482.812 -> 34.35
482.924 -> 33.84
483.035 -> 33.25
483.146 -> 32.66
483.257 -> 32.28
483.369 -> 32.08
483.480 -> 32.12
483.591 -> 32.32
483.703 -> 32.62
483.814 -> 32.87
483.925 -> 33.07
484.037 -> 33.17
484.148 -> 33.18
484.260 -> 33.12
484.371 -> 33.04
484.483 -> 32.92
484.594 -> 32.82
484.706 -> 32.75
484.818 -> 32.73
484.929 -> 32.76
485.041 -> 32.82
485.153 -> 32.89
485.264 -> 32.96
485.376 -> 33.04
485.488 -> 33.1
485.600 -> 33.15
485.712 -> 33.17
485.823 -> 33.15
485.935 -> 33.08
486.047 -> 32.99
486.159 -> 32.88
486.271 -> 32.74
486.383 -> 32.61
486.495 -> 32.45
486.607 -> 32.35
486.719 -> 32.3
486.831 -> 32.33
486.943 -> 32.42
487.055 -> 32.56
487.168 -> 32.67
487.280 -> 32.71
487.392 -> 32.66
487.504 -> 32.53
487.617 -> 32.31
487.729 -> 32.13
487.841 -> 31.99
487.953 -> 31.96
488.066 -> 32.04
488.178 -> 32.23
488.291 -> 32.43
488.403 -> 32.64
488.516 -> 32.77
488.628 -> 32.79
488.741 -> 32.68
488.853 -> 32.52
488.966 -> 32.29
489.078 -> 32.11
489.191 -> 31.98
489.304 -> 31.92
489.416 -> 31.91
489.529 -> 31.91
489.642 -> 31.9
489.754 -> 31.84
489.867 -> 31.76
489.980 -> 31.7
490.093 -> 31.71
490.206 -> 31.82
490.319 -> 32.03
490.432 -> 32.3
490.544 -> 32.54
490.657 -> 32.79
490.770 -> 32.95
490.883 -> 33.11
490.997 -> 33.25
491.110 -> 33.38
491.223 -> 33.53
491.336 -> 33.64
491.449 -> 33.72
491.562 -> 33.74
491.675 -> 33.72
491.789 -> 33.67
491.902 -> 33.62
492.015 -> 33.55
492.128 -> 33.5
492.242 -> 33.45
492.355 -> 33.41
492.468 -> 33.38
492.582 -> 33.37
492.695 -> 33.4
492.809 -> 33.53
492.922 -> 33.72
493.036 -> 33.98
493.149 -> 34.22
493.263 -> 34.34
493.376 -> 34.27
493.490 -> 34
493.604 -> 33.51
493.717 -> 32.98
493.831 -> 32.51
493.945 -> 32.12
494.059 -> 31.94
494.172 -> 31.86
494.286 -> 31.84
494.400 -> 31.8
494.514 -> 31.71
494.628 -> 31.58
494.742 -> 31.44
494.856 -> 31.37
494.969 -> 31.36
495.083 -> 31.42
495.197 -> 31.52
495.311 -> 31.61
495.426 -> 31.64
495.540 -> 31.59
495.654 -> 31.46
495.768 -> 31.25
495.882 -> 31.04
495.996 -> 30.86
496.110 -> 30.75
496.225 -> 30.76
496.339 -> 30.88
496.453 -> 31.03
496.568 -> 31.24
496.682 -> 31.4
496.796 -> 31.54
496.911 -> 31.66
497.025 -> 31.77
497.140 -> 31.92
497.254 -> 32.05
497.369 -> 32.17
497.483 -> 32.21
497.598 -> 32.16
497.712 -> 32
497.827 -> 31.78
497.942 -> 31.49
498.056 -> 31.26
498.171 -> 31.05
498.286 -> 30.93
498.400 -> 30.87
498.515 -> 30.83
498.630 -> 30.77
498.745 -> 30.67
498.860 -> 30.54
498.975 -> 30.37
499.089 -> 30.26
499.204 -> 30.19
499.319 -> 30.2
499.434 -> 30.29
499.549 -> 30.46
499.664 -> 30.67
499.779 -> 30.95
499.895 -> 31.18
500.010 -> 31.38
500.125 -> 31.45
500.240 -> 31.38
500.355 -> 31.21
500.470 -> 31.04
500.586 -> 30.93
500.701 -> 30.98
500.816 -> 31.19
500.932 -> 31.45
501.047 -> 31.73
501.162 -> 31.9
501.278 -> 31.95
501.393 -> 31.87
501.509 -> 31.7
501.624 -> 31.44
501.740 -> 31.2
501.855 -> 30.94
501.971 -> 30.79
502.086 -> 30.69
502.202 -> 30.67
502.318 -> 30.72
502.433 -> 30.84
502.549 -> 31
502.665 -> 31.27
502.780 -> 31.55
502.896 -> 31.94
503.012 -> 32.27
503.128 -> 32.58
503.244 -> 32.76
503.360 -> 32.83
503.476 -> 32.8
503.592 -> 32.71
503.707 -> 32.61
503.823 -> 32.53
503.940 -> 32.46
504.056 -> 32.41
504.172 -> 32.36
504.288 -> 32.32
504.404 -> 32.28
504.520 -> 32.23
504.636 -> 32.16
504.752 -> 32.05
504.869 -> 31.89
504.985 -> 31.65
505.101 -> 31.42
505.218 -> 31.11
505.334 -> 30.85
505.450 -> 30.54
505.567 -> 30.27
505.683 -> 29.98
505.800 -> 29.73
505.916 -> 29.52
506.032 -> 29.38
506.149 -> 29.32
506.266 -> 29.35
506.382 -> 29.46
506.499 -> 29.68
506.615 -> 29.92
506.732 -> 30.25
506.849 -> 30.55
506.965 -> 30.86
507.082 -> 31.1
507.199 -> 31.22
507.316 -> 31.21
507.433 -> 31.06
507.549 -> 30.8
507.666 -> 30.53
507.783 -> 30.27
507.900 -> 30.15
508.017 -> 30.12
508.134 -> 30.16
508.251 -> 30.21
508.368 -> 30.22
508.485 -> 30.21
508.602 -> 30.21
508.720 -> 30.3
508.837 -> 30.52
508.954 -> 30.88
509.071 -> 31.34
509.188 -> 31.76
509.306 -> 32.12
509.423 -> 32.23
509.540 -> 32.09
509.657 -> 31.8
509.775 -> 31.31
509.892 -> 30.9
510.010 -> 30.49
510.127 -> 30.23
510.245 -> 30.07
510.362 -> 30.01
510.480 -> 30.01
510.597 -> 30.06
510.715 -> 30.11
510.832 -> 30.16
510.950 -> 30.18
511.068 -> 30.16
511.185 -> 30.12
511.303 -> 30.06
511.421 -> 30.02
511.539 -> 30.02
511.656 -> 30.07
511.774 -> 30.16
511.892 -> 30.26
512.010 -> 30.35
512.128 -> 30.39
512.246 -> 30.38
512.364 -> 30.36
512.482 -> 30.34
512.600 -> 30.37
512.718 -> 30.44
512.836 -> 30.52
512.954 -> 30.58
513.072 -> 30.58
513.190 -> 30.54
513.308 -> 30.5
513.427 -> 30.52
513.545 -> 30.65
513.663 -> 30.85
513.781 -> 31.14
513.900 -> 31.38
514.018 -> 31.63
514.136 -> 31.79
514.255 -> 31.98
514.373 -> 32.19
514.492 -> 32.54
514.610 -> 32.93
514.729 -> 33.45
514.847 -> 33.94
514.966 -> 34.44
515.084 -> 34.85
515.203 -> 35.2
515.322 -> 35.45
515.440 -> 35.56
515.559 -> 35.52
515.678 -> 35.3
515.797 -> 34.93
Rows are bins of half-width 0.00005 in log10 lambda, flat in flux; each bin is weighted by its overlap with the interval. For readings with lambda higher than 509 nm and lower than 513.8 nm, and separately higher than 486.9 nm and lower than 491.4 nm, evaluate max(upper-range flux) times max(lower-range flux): 1084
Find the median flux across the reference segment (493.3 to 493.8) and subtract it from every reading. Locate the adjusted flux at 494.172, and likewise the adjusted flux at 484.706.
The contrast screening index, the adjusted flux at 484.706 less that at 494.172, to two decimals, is 0.89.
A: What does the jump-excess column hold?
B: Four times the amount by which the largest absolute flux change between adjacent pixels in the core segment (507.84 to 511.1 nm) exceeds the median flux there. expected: -119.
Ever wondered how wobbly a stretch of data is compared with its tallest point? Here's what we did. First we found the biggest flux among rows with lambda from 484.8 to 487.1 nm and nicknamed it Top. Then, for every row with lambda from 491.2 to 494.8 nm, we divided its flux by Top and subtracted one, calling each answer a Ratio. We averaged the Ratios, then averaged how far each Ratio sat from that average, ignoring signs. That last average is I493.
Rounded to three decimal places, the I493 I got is 0.022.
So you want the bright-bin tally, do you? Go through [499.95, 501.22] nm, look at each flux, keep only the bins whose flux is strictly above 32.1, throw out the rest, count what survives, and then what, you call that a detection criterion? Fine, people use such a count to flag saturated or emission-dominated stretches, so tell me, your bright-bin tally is 0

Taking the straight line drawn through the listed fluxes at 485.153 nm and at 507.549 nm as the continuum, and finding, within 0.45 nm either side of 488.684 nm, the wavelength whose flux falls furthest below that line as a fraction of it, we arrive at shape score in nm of 489.078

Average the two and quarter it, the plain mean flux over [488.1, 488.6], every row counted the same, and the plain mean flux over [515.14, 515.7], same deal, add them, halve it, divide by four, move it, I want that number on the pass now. 8.5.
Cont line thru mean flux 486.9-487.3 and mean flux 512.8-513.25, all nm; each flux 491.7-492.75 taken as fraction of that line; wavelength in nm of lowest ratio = 492.582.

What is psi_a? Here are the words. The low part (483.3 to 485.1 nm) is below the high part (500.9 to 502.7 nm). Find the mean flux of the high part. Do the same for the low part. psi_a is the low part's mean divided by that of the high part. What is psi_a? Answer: 1.05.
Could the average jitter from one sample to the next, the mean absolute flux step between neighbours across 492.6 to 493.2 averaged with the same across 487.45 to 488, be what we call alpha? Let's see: 0.174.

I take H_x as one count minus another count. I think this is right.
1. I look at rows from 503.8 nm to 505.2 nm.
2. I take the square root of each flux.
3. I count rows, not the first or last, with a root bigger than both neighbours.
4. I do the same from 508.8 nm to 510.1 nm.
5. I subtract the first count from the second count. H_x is 1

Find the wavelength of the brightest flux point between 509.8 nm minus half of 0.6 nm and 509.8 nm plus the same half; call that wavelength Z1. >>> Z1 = 509.540 nm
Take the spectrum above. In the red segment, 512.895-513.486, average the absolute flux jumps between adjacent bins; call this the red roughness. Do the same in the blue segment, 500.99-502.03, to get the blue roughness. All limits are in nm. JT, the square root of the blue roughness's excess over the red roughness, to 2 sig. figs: 0.38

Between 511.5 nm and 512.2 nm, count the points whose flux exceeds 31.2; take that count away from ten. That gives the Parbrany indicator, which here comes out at 10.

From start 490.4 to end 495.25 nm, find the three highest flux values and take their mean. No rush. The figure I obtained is 34.3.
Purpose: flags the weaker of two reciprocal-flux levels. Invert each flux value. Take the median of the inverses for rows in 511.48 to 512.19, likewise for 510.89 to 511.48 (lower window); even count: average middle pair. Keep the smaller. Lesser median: 0.0331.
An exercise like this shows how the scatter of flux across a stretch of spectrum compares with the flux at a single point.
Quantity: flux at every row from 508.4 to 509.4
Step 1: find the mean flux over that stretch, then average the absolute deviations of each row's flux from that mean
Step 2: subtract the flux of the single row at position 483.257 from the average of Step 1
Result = -31.7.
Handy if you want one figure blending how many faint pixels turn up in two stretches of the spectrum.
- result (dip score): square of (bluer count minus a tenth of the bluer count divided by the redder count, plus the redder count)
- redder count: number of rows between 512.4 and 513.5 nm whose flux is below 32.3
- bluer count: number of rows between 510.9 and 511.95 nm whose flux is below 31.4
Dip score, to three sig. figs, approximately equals 320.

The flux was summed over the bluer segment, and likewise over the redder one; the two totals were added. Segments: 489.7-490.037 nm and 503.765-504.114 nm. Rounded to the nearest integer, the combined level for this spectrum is 193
